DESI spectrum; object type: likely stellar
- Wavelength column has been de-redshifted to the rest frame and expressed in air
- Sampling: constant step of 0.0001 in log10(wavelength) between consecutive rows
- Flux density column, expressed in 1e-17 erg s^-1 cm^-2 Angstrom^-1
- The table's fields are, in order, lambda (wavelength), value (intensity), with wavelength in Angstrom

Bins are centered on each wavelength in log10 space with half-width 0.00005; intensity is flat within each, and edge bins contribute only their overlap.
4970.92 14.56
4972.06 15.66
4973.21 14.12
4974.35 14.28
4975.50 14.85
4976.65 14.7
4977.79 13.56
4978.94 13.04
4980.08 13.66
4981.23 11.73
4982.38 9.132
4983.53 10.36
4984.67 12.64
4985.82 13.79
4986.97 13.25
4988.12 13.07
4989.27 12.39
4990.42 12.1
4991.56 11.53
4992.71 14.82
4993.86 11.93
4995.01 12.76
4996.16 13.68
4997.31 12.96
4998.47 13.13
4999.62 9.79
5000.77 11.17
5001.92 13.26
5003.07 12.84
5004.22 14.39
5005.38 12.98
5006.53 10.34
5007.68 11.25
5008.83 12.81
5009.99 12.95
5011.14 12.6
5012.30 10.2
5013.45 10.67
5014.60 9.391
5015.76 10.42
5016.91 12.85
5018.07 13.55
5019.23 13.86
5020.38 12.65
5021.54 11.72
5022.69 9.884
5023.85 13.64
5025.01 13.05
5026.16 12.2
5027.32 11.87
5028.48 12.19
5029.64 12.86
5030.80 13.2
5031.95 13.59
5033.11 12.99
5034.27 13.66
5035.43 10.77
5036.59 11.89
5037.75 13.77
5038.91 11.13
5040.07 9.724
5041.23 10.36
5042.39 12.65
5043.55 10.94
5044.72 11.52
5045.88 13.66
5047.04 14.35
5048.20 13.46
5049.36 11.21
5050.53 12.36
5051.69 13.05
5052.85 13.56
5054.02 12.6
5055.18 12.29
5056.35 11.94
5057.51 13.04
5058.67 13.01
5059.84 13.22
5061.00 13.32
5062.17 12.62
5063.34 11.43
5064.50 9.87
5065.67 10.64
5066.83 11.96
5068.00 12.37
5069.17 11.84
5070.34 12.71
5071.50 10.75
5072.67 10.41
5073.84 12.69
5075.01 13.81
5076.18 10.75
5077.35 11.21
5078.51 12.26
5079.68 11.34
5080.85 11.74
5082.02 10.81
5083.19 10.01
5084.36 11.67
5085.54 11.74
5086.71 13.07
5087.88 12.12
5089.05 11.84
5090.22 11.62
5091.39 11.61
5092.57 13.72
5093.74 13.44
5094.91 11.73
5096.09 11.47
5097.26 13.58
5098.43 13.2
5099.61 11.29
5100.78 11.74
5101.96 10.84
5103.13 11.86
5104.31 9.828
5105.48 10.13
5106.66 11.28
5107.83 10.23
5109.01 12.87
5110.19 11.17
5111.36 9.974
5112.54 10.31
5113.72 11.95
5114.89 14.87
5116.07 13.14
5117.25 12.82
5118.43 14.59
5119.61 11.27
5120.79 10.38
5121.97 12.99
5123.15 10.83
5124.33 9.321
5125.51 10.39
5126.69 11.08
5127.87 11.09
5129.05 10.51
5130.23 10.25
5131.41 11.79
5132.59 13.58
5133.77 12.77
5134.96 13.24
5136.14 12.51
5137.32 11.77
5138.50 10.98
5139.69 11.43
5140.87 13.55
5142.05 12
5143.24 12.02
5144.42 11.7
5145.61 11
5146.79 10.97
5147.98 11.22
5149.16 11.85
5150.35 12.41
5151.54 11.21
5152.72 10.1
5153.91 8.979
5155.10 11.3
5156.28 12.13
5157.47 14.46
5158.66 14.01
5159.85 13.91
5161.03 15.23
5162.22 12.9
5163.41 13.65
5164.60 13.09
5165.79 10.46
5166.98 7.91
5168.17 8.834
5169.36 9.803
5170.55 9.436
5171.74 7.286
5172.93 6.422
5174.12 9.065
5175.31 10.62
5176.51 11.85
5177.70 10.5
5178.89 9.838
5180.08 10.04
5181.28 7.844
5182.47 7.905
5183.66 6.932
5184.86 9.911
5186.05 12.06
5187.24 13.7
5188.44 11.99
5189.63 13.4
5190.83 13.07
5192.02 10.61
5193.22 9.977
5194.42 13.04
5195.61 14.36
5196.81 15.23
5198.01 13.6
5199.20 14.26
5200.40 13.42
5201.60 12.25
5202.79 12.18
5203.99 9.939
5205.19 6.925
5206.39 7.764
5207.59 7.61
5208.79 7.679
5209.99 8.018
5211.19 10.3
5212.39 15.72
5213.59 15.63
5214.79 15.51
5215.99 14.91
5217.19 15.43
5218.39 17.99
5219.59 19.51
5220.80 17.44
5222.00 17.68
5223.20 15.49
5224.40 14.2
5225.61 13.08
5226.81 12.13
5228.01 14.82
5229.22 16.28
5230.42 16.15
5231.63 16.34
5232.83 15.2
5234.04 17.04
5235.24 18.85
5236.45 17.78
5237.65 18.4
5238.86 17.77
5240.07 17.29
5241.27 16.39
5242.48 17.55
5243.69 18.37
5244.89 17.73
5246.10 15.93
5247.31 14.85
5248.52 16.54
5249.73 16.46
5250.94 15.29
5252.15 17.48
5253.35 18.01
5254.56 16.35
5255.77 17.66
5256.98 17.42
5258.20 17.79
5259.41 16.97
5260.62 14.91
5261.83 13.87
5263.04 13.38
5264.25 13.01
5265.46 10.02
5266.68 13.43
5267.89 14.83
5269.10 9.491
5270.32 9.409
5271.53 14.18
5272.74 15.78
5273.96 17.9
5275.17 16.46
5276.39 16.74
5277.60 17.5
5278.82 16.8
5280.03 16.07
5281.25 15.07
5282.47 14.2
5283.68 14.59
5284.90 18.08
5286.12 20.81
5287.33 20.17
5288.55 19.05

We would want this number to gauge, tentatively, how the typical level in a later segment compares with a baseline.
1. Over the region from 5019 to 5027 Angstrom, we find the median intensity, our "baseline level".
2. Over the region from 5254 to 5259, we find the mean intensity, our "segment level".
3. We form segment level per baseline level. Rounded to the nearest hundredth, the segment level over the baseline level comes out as 1.37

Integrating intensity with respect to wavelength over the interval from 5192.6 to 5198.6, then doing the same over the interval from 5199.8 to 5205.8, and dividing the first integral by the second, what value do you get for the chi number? 1.21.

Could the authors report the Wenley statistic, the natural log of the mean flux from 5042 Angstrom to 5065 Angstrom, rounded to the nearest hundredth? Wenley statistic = 2.53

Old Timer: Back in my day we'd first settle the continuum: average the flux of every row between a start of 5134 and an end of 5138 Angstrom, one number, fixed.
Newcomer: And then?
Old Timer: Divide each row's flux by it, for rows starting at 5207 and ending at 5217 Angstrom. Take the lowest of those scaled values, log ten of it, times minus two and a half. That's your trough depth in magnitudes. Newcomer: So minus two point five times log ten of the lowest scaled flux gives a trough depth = 0.539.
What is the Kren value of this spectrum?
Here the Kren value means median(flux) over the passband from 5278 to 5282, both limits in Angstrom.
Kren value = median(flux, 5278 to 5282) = 16.1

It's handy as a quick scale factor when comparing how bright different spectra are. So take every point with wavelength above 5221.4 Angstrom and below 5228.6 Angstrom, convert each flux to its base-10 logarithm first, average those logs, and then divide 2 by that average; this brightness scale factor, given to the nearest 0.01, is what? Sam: 1.72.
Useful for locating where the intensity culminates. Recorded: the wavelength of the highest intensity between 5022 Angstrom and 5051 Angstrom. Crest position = 5047.04 Angstrom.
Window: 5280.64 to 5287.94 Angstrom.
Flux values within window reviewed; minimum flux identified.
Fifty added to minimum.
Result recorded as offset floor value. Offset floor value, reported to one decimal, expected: 64.2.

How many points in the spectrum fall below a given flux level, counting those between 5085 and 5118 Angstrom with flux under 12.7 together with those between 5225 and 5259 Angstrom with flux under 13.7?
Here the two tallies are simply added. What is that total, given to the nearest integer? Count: 21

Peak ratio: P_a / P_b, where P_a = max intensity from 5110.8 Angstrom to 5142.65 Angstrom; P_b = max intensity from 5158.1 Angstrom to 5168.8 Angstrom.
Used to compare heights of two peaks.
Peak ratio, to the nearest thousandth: 0.976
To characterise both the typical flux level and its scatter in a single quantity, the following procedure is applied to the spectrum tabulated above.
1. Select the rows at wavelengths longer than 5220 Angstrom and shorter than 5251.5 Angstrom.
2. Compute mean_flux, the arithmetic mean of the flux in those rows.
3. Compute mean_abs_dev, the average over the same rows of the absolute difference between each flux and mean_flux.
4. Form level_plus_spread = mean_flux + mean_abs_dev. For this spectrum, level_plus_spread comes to 17.6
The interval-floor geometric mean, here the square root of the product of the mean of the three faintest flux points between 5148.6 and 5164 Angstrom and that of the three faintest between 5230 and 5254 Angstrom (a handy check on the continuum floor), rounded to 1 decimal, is 12.4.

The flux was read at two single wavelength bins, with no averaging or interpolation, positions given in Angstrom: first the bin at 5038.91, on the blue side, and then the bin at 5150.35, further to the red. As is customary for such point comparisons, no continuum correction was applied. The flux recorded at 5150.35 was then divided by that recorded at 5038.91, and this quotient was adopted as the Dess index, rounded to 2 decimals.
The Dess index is 1.12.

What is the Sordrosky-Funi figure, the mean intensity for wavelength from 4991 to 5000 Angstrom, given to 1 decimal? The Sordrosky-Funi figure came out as 12.6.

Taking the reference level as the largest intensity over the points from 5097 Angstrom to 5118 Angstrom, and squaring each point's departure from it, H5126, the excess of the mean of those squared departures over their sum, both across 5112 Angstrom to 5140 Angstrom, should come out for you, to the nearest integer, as -259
